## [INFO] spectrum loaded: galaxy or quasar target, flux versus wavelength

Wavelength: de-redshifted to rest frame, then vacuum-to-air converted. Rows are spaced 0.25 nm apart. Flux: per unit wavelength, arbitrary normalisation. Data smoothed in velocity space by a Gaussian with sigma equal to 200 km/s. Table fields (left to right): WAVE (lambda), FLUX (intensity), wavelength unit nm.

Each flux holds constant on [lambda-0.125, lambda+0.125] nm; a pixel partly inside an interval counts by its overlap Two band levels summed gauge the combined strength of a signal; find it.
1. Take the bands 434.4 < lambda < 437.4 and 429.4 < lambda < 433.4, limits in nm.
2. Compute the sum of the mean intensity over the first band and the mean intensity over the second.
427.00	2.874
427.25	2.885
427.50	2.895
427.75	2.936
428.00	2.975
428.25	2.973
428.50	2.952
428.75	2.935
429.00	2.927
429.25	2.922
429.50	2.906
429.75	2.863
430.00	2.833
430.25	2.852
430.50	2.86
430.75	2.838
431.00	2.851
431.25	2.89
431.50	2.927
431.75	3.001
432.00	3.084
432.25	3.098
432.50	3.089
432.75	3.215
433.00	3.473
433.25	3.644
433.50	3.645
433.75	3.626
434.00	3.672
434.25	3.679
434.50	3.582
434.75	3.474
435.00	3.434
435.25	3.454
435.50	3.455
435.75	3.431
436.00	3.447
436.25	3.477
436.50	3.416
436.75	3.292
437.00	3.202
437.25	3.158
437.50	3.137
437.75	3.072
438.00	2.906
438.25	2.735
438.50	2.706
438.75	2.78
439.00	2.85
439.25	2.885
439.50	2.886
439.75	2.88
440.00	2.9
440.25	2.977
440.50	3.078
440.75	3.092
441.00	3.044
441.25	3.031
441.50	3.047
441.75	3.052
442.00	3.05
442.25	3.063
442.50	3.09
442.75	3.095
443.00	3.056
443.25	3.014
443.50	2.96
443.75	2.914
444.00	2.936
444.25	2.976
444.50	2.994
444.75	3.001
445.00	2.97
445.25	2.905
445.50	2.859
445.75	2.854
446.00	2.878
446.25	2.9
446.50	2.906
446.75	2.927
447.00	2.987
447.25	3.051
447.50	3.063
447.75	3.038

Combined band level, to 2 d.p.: 6.43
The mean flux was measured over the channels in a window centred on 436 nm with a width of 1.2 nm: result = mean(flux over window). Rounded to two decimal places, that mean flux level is 3.45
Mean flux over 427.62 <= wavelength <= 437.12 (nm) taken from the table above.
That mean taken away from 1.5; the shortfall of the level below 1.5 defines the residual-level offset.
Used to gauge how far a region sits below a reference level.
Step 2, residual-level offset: -1.69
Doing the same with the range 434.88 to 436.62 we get -1.94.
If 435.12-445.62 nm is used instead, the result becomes -1.55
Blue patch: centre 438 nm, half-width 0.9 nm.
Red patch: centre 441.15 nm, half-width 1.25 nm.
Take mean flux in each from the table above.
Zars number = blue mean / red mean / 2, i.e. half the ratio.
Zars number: 0.48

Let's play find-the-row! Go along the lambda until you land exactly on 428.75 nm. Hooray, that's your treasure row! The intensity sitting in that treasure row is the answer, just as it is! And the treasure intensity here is 2.935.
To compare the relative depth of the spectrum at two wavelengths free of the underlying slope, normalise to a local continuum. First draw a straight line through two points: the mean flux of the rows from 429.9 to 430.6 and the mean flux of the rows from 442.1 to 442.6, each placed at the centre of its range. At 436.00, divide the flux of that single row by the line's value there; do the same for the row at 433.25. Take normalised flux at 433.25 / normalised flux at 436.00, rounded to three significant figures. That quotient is 1.08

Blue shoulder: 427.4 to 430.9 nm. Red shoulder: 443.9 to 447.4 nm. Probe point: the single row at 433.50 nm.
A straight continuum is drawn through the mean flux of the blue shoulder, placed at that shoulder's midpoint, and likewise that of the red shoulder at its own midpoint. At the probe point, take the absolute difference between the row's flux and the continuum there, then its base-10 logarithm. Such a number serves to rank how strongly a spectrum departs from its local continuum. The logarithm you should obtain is -0.1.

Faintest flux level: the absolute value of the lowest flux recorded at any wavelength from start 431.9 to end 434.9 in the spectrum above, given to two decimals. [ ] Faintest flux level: 3.08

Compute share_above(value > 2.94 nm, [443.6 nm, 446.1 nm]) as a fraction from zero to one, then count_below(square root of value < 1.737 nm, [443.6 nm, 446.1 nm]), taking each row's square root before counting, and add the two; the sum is 10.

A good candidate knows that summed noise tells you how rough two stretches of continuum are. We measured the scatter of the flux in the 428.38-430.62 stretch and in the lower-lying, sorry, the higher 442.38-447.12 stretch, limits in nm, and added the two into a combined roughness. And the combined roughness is 0.11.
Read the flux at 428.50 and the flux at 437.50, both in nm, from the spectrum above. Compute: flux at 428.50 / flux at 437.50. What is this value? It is 0.94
